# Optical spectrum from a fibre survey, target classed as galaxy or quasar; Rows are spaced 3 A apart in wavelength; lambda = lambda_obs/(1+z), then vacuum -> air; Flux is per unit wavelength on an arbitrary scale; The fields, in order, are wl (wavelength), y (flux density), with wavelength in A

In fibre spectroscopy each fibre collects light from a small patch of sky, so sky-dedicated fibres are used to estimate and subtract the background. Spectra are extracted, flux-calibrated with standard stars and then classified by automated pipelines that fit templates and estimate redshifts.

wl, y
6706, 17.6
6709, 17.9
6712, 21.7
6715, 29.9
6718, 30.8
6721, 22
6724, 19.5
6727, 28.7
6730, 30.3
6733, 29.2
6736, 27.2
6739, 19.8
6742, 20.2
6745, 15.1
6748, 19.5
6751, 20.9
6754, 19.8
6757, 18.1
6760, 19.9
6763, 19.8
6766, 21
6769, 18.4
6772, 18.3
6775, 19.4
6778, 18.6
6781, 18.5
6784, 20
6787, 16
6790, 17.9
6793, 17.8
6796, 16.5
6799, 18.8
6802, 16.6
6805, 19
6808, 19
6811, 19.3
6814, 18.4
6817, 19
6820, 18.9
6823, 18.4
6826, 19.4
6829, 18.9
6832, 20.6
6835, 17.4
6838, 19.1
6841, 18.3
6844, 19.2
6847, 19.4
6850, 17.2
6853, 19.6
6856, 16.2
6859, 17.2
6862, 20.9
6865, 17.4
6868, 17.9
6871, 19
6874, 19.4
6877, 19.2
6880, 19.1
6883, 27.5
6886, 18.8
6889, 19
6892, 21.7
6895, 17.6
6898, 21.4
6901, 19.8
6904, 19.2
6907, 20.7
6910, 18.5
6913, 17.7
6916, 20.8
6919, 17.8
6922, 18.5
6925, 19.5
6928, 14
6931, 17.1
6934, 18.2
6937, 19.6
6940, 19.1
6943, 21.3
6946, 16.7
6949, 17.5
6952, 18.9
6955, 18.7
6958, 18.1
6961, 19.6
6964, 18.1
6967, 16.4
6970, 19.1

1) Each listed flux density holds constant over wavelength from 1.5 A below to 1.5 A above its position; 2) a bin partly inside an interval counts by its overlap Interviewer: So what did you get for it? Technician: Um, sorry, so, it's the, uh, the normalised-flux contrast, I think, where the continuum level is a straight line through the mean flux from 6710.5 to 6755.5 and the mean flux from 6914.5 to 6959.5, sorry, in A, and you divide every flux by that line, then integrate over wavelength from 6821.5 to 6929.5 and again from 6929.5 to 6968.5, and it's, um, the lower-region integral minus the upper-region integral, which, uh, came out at 64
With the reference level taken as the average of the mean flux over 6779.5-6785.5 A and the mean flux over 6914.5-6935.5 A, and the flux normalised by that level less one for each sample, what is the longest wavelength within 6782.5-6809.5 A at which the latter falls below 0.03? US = 6808 A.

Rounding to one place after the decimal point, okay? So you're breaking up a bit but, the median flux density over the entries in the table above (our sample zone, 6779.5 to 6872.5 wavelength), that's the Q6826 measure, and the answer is 18.8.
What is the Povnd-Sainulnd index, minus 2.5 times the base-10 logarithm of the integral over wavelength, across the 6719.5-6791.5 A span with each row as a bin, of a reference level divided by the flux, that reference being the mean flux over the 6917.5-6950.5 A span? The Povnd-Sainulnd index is -4.53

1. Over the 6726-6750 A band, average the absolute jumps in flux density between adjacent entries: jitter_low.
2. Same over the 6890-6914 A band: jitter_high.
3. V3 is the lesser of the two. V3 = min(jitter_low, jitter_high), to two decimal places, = 2.09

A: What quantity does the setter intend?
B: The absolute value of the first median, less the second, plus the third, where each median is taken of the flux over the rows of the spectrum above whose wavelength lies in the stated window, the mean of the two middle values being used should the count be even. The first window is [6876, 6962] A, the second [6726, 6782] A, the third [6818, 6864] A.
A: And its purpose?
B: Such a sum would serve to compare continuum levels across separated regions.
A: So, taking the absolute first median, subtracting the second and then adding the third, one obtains 18.1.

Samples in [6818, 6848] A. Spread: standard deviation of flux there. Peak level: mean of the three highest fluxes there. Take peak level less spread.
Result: 19.0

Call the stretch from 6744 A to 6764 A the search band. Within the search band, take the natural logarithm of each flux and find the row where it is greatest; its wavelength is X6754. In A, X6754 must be 6751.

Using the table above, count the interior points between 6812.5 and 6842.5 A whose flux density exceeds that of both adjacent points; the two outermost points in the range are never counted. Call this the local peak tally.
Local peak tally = 4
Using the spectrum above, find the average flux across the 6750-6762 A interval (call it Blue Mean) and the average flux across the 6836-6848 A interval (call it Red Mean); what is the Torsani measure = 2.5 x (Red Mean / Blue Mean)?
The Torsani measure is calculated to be 2.41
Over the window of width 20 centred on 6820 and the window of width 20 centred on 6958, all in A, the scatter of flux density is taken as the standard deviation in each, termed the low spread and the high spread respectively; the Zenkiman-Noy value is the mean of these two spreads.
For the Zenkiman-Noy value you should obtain 0.7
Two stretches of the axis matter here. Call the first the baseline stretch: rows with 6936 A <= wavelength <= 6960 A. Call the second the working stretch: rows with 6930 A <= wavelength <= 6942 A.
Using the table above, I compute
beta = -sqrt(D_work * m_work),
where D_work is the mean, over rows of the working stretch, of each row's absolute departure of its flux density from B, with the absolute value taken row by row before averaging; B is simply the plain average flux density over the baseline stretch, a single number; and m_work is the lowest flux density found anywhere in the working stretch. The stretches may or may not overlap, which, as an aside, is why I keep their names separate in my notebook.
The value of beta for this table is -4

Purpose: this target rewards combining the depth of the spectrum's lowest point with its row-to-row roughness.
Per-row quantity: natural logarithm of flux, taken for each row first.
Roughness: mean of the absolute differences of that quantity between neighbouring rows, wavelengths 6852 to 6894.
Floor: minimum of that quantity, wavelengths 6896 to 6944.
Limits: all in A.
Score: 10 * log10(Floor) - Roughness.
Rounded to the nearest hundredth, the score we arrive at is 4.09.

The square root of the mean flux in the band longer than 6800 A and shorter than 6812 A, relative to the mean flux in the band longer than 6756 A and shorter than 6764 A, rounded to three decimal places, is 0.223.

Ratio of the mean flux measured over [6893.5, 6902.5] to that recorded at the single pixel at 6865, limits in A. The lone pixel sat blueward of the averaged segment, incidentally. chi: 1.13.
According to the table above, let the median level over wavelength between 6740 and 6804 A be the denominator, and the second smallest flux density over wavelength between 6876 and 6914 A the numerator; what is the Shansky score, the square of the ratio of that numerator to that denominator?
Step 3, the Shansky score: 0.91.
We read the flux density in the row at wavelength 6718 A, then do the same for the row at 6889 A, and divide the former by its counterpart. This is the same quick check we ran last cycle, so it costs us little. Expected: 1.62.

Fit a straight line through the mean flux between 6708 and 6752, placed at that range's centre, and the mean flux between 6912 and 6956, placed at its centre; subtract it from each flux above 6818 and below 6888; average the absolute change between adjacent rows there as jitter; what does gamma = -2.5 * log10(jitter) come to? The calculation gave -0.8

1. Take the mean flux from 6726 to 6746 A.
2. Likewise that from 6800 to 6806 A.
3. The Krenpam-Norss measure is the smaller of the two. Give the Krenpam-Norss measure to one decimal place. 17.8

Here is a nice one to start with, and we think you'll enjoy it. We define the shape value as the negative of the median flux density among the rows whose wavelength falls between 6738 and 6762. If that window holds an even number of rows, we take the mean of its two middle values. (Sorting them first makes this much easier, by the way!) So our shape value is -19.8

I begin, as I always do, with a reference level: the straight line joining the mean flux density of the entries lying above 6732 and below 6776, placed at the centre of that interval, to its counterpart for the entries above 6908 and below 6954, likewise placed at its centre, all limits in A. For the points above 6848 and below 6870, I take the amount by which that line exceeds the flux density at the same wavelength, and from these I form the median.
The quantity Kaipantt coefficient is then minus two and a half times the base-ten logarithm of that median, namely -0.6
